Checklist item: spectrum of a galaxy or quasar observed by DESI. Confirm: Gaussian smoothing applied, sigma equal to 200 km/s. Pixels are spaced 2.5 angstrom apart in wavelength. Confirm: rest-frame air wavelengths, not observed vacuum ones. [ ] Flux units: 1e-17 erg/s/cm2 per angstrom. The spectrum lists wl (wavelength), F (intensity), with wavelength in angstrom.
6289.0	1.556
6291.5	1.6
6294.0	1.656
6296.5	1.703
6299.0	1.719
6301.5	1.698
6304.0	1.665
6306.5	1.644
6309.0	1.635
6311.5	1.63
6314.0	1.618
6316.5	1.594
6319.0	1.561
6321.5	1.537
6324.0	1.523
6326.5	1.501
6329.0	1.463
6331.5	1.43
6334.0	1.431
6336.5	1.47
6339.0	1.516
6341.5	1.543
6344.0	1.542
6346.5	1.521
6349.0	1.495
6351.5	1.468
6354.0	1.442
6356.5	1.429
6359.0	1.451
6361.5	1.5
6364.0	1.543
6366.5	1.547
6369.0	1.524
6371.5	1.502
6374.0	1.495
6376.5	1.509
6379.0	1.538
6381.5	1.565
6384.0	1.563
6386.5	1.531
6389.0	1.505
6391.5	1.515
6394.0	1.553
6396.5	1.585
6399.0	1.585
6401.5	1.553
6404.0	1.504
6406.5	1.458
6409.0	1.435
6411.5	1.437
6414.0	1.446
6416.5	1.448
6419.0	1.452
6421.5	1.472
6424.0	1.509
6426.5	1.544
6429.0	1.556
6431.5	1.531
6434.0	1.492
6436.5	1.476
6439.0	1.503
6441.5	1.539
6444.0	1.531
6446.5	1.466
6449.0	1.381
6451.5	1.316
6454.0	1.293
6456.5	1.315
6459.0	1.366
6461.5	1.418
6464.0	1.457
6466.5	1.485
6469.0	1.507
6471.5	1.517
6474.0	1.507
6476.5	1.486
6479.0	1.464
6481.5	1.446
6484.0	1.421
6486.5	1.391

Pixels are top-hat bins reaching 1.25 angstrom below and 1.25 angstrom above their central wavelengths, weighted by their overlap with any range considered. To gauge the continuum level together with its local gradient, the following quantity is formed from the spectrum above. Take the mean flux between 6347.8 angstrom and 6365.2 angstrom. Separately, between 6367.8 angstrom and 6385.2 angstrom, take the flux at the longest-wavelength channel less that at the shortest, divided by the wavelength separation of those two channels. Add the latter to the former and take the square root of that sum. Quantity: 1.22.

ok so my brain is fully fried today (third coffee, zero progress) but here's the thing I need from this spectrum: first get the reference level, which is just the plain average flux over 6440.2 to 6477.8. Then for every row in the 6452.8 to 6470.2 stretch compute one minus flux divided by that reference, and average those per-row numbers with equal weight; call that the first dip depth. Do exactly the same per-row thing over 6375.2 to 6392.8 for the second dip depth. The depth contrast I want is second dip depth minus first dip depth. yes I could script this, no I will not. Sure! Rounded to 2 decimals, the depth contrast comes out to -0.09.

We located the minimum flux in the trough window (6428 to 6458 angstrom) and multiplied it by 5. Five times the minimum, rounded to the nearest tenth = 6.5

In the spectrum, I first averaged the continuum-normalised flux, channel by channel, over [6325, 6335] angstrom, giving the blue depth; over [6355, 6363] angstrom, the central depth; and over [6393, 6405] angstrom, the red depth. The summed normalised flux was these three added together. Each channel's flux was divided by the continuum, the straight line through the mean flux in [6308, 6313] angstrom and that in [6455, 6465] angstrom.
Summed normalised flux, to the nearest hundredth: 2.90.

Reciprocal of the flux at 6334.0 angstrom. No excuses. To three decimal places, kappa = 0.699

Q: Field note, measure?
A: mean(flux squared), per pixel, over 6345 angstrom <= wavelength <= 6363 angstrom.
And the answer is 2.17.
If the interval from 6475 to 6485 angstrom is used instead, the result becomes 2.12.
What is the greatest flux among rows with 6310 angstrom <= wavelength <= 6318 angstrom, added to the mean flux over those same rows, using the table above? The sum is 3.24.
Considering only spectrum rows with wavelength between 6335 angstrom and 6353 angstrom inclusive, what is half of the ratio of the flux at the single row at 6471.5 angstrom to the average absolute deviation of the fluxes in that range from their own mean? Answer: 29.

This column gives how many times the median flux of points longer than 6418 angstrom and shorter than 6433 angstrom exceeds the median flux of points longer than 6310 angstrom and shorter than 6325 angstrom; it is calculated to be 0.96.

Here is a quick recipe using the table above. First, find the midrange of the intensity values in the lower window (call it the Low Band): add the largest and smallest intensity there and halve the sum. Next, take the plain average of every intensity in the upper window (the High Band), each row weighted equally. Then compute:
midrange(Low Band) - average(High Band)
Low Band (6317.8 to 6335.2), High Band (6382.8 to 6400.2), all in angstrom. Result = -0.05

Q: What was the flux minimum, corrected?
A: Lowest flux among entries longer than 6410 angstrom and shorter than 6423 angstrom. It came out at 1.437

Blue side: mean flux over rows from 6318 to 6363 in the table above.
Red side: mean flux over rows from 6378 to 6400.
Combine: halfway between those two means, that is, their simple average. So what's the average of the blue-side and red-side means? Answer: 1.52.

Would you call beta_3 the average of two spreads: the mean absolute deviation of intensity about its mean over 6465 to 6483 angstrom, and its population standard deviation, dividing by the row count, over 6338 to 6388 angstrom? 0.029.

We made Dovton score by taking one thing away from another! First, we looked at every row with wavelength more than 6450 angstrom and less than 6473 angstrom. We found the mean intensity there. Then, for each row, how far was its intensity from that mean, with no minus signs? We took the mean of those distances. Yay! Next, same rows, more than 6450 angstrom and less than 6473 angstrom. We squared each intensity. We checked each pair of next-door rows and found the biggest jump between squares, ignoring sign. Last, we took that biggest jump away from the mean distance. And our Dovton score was -0.069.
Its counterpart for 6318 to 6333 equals -0.075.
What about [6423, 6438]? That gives -0.092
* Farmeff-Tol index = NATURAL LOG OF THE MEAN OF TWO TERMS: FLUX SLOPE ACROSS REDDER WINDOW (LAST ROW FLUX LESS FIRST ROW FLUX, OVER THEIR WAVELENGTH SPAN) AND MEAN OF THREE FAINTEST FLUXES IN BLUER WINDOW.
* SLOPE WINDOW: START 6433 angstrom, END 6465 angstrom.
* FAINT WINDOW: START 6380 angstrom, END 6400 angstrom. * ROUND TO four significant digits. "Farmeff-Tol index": -0.2772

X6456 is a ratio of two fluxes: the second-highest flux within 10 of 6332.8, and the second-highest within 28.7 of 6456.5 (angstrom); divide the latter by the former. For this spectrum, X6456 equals 1.01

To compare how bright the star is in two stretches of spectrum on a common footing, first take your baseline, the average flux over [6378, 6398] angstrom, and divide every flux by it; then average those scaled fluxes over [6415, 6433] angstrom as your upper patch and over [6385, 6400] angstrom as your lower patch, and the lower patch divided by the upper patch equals 1.03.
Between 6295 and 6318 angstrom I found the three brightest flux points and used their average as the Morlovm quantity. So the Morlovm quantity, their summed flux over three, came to 1.71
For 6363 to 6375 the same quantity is 1.54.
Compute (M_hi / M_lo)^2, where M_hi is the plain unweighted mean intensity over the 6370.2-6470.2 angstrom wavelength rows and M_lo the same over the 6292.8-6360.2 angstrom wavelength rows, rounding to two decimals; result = 0.91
